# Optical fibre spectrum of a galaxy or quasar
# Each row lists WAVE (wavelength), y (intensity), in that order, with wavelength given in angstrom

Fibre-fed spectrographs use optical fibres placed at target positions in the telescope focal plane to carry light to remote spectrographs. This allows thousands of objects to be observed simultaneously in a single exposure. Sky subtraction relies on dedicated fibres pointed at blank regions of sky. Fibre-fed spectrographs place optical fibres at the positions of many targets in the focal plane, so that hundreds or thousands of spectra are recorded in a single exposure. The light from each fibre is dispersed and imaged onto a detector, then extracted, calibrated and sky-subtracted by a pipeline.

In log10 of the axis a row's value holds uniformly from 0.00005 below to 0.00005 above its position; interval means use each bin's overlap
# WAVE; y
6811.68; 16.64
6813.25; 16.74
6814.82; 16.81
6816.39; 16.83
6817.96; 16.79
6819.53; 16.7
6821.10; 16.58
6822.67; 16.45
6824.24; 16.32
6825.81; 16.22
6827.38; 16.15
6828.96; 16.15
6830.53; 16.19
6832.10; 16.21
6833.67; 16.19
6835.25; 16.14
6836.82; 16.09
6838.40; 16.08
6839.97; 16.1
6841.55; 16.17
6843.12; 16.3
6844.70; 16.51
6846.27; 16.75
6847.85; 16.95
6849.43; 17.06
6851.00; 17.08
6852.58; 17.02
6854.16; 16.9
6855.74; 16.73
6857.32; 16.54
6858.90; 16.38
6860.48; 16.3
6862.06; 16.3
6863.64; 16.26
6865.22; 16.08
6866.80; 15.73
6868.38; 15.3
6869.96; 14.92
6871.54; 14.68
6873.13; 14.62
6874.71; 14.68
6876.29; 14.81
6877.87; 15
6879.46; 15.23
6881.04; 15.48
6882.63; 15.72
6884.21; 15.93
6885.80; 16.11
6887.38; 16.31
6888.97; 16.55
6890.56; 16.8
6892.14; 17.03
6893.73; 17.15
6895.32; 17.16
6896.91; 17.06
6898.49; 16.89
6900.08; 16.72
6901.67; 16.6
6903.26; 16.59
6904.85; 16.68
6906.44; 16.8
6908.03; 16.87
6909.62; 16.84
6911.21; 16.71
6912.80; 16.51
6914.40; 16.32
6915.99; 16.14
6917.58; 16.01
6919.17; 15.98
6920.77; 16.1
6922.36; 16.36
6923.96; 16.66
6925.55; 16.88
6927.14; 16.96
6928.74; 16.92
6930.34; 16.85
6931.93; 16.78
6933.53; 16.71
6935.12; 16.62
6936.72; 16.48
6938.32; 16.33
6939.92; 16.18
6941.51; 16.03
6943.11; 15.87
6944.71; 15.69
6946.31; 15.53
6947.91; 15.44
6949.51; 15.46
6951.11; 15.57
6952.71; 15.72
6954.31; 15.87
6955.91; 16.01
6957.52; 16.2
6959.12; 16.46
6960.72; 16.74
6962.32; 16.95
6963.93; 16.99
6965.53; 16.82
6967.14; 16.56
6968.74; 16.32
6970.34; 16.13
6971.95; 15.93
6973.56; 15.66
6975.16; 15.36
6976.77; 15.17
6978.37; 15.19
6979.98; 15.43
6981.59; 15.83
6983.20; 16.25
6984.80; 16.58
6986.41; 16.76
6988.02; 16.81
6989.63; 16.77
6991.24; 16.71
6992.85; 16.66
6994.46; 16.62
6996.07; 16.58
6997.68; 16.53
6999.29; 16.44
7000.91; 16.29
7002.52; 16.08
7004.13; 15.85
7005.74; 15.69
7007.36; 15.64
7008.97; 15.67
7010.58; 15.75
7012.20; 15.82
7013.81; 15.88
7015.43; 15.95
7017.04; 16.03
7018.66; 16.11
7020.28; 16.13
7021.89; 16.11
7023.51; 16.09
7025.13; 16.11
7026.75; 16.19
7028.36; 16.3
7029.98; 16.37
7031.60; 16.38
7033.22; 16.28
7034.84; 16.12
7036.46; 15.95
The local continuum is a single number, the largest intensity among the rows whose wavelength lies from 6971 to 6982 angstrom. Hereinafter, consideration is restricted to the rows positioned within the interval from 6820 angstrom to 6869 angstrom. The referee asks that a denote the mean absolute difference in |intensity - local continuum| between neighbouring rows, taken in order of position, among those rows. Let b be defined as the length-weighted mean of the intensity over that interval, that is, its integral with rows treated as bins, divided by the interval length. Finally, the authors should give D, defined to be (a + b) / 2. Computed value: 8.24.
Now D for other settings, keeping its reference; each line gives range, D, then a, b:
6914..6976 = 8.20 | 0.15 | 16.24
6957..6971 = 8.40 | 0.21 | 16.60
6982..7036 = 8.15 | 0.08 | 16.22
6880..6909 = 8.36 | 0.15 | 16.57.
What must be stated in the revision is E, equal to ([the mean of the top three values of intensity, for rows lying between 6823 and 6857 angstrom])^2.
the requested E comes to 291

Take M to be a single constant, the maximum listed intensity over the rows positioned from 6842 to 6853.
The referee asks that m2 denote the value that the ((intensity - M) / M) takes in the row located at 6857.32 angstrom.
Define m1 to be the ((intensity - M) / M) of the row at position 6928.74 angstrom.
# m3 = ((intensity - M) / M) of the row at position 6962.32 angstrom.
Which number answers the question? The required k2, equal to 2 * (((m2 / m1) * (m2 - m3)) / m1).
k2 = 17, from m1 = -0.01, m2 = -0.03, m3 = -0.01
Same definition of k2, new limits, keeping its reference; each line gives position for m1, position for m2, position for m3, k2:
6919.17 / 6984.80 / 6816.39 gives 0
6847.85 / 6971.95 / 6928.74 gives 135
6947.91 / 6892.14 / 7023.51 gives 0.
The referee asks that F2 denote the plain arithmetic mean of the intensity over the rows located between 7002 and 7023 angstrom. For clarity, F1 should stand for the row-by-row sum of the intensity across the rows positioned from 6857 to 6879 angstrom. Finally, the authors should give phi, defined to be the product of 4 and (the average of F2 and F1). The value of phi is 467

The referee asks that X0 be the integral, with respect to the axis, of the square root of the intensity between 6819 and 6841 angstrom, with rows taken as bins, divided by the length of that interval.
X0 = 4.03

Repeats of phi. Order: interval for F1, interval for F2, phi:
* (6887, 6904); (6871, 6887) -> 400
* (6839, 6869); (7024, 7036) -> 657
